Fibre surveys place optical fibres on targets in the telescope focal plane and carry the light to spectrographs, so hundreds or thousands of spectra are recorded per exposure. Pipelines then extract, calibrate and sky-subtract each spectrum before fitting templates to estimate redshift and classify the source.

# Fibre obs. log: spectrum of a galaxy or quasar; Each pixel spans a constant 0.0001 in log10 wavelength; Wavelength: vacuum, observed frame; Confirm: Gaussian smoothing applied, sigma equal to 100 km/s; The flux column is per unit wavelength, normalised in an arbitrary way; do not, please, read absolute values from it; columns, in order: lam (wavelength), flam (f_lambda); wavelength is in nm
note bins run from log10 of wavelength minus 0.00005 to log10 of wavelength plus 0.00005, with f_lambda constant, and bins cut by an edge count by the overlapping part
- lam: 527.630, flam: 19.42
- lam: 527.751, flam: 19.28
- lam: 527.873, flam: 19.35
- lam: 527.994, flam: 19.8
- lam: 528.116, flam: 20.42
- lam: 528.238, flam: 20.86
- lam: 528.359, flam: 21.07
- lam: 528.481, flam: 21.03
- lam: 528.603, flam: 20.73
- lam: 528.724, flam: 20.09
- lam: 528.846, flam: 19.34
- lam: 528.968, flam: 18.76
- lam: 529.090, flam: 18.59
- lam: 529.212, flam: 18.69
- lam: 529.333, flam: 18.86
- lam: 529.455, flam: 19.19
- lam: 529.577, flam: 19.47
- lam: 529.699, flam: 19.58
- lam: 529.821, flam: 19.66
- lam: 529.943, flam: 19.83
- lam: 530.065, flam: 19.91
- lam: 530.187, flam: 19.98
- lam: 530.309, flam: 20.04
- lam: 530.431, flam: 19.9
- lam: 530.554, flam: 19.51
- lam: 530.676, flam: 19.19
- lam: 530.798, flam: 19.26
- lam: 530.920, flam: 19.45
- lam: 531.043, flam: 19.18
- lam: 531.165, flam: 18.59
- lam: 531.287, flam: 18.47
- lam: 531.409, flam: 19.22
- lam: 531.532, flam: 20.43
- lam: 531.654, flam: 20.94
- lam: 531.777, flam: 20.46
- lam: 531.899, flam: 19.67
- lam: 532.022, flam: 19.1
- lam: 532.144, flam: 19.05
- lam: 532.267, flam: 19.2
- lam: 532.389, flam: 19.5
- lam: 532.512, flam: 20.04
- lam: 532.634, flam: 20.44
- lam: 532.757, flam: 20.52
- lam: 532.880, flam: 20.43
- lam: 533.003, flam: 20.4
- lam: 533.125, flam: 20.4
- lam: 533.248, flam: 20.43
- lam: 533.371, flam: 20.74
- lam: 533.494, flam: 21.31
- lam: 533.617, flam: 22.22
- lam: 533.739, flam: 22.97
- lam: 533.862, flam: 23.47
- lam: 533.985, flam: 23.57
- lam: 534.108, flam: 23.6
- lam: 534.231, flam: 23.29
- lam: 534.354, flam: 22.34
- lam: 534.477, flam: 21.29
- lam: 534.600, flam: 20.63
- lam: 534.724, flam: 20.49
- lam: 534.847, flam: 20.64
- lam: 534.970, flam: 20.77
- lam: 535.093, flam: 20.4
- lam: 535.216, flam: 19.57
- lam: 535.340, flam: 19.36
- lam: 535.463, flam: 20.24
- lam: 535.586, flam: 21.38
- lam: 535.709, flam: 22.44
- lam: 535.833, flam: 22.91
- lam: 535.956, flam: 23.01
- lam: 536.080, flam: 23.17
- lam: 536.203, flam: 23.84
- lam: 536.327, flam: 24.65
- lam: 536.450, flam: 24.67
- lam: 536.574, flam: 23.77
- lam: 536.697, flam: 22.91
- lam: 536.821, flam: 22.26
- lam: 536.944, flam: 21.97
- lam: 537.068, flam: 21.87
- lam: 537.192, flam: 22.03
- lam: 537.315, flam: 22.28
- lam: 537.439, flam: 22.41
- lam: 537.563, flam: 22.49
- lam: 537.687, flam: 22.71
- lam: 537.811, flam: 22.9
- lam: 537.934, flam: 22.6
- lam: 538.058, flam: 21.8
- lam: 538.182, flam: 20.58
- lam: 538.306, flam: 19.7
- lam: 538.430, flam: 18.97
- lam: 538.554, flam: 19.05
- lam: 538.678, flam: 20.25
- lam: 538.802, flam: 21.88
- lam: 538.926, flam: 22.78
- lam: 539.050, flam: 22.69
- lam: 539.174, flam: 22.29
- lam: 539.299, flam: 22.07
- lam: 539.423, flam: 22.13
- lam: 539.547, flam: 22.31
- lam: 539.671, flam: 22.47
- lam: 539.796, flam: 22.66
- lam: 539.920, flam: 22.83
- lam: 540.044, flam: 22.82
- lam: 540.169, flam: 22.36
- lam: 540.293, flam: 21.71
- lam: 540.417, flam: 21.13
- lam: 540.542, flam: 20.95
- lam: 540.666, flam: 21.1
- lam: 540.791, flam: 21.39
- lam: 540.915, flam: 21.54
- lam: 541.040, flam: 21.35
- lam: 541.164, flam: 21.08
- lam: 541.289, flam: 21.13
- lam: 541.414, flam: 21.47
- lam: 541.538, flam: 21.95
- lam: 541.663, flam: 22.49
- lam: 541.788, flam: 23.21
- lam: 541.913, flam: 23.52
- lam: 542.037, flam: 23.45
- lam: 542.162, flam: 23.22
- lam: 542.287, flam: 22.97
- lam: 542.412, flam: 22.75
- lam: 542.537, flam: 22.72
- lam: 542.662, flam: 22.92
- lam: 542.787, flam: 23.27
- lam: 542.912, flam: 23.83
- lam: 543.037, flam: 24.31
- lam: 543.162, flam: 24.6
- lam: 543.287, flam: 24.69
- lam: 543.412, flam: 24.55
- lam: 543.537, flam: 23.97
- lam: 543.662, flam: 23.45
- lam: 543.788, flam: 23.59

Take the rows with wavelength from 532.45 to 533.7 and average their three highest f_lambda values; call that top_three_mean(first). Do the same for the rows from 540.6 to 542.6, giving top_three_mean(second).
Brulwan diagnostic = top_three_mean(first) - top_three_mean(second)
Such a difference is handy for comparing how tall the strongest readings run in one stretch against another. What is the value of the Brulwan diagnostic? -2.0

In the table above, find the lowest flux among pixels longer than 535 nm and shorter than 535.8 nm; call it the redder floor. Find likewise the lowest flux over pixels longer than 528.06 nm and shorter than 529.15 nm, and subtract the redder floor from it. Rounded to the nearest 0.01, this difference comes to -0.77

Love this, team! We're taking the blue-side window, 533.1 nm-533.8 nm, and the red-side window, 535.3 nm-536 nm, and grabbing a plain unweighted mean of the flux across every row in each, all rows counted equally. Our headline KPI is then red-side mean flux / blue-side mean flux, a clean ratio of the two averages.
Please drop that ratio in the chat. 1.010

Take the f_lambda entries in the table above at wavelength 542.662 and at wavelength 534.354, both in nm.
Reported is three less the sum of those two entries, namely -42.3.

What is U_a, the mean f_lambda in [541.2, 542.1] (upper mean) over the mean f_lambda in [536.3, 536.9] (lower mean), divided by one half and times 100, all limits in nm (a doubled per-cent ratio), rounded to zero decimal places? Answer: 190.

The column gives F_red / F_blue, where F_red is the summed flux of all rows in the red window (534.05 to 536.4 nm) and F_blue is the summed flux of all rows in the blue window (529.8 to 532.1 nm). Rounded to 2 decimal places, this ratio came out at 1.11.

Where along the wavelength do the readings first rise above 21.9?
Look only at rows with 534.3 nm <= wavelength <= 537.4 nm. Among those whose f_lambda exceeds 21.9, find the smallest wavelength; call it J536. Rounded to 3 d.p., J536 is 534.354 nm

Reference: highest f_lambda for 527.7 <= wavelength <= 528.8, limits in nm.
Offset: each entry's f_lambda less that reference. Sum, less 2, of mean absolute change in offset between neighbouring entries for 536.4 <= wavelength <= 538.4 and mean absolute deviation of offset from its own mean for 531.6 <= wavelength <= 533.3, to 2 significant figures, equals -1.0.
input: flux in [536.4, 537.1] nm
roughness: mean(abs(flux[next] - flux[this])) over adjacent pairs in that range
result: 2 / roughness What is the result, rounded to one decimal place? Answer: 3.6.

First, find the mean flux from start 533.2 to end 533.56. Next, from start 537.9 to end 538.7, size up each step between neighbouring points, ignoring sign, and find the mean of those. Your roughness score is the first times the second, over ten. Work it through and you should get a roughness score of 1.7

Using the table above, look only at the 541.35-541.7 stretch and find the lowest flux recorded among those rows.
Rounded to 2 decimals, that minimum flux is 21.47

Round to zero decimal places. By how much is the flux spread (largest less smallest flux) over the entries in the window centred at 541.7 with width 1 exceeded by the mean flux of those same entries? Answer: 20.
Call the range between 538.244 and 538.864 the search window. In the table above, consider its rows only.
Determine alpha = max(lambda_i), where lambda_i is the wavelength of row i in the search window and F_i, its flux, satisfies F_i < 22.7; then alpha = 538.802 nm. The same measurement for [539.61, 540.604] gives 540.542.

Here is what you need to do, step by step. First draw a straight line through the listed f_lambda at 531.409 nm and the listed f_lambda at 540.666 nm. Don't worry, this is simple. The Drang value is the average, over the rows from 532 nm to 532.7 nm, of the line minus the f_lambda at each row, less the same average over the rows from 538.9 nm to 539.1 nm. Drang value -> 1.8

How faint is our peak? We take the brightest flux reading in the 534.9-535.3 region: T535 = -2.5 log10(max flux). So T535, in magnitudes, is -3.29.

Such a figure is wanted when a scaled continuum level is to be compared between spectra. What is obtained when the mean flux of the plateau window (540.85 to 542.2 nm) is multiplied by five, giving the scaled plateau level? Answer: 111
